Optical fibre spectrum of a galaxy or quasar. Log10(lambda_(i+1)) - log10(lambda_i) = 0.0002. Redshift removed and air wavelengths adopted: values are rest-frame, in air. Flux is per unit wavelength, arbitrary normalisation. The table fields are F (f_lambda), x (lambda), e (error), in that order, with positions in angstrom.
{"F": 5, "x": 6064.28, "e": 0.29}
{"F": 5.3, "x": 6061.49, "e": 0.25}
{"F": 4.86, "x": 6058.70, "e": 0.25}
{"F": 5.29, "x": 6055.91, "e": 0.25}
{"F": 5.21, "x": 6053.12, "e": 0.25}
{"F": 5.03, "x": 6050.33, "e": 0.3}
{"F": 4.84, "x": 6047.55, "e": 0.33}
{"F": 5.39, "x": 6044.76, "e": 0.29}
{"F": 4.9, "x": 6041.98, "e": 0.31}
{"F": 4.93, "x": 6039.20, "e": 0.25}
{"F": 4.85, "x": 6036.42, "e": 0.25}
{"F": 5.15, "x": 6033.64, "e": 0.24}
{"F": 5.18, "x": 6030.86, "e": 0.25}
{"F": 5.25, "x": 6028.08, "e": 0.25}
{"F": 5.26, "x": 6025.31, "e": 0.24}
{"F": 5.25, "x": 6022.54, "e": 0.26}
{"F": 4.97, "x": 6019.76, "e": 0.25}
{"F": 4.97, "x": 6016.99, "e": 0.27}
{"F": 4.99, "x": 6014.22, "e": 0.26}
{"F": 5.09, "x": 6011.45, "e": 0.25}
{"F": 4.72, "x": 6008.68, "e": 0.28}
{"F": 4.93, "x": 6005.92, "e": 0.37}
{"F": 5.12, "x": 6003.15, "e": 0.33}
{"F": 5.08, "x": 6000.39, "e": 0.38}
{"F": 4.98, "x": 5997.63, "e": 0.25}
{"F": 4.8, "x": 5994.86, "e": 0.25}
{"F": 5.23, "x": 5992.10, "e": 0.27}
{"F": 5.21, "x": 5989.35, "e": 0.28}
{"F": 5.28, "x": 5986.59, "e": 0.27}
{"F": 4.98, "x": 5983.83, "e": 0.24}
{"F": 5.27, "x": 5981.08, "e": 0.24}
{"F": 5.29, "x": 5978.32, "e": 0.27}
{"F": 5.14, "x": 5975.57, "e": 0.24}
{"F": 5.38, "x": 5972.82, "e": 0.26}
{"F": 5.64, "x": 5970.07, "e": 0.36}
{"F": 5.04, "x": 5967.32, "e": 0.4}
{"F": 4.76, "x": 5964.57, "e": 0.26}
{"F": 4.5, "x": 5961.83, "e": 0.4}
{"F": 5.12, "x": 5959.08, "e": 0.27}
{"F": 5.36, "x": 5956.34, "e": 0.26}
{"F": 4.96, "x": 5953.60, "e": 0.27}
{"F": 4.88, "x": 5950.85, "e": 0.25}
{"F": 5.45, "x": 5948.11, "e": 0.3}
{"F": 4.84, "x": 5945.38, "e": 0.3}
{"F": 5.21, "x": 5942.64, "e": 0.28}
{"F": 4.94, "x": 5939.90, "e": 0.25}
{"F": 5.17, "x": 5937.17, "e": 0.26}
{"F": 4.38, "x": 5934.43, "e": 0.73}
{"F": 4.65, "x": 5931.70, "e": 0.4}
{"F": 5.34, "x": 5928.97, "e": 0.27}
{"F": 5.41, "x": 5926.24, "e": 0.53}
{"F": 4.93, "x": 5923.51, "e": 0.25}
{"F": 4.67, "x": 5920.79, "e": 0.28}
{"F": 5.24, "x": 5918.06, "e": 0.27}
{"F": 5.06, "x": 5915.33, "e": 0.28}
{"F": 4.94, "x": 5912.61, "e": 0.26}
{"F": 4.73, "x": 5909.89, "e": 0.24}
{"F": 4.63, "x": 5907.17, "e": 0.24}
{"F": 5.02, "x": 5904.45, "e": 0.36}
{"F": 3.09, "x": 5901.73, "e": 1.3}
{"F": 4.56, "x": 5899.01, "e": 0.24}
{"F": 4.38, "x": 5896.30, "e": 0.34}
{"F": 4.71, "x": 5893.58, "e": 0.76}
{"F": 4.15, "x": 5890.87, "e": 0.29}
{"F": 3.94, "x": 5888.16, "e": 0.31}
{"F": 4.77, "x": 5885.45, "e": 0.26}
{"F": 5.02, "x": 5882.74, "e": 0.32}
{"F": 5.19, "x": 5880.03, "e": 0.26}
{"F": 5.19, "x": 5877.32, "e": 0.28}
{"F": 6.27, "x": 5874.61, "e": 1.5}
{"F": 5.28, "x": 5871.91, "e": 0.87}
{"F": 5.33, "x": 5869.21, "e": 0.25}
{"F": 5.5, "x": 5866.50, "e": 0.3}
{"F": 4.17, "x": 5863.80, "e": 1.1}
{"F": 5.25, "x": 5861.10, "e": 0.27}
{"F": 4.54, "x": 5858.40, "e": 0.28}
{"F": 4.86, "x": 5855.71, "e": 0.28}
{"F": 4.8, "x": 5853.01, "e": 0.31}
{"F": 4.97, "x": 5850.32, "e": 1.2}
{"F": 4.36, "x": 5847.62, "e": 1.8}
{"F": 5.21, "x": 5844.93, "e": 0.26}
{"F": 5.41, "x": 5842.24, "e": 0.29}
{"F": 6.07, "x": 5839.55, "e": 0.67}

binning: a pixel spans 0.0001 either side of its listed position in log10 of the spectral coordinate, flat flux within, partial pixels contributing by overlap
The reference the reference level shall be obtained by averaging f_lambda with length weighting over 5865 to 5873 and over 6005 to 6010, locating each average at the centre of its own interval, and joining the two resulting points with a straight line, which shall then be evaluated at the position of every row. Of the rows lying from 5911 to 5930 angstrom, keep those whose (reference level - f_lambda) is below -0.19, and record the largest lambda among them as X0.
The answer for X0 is 5928.97 angstrom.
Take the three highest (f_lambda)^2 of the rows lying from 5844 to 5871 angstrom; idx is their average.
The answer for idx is 28.7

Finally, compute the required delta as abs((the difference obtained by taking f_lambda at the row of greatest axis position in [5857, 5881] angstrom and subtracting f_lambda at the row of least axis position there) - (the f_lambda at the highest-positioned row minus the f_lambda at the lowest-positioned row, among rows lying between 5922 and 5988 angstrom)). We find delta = 0.3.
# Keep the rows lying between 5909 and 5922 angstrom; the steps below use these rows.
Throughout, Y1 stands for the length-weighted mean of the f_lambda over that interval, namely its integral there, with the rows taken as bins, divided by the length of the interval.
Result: 4.94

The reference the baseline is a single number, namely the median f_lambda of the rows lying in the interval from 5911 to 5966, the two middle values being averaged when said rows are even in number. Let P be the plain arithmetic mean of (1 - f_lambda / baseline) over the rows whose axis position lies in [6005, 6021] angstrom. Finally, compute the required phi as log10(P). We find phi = -3.0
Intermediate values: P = 0.00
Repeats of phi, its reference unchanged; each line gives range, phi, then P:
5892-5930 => -1.4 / 0.04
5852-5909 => -1.5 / 0.03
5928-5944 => -3.5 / 0.00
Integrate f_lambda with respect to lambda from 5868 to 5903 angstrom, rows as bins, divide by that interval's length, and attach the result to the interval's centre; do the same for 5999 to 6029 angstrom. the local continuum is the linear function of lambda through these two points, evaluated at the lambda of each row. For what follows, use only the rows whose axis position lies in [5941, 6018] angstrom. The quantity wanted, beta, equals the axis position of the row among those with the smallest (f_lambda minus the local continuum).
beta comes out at 5961.83 angstrom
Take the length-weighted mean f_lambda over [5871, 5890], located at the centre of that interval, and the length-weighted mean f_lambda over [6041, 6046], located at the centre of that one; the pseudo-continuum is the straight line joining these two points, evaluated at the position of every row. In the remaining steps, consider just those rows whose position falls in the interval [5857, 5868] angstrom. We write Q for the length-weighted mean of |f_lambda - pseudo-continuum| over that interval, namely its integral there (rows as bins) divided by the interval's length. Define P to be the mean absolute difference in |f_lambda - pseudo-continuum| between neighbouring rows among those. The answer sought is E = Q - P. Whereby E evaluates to 0.02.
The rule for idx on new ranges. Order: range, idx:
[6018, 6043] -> 27.6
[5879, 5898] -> 25.0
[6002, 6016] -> 25.7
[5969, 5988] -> 29.6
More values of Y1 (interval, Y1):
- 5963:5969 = 4.93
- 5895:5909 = 4.35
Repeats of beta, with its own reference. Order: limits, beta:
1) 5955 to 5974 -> 5961.83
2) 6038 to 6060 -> 6058.70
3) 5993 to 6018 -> 6008.68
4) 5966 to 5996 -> 5994.86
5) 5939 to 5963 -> 5961.83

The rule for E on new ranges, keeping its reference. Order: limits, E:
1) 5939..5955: 0.11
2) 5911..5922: 0.02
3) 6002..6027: 0.04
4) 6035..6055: 0.13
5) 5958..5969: -0.10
